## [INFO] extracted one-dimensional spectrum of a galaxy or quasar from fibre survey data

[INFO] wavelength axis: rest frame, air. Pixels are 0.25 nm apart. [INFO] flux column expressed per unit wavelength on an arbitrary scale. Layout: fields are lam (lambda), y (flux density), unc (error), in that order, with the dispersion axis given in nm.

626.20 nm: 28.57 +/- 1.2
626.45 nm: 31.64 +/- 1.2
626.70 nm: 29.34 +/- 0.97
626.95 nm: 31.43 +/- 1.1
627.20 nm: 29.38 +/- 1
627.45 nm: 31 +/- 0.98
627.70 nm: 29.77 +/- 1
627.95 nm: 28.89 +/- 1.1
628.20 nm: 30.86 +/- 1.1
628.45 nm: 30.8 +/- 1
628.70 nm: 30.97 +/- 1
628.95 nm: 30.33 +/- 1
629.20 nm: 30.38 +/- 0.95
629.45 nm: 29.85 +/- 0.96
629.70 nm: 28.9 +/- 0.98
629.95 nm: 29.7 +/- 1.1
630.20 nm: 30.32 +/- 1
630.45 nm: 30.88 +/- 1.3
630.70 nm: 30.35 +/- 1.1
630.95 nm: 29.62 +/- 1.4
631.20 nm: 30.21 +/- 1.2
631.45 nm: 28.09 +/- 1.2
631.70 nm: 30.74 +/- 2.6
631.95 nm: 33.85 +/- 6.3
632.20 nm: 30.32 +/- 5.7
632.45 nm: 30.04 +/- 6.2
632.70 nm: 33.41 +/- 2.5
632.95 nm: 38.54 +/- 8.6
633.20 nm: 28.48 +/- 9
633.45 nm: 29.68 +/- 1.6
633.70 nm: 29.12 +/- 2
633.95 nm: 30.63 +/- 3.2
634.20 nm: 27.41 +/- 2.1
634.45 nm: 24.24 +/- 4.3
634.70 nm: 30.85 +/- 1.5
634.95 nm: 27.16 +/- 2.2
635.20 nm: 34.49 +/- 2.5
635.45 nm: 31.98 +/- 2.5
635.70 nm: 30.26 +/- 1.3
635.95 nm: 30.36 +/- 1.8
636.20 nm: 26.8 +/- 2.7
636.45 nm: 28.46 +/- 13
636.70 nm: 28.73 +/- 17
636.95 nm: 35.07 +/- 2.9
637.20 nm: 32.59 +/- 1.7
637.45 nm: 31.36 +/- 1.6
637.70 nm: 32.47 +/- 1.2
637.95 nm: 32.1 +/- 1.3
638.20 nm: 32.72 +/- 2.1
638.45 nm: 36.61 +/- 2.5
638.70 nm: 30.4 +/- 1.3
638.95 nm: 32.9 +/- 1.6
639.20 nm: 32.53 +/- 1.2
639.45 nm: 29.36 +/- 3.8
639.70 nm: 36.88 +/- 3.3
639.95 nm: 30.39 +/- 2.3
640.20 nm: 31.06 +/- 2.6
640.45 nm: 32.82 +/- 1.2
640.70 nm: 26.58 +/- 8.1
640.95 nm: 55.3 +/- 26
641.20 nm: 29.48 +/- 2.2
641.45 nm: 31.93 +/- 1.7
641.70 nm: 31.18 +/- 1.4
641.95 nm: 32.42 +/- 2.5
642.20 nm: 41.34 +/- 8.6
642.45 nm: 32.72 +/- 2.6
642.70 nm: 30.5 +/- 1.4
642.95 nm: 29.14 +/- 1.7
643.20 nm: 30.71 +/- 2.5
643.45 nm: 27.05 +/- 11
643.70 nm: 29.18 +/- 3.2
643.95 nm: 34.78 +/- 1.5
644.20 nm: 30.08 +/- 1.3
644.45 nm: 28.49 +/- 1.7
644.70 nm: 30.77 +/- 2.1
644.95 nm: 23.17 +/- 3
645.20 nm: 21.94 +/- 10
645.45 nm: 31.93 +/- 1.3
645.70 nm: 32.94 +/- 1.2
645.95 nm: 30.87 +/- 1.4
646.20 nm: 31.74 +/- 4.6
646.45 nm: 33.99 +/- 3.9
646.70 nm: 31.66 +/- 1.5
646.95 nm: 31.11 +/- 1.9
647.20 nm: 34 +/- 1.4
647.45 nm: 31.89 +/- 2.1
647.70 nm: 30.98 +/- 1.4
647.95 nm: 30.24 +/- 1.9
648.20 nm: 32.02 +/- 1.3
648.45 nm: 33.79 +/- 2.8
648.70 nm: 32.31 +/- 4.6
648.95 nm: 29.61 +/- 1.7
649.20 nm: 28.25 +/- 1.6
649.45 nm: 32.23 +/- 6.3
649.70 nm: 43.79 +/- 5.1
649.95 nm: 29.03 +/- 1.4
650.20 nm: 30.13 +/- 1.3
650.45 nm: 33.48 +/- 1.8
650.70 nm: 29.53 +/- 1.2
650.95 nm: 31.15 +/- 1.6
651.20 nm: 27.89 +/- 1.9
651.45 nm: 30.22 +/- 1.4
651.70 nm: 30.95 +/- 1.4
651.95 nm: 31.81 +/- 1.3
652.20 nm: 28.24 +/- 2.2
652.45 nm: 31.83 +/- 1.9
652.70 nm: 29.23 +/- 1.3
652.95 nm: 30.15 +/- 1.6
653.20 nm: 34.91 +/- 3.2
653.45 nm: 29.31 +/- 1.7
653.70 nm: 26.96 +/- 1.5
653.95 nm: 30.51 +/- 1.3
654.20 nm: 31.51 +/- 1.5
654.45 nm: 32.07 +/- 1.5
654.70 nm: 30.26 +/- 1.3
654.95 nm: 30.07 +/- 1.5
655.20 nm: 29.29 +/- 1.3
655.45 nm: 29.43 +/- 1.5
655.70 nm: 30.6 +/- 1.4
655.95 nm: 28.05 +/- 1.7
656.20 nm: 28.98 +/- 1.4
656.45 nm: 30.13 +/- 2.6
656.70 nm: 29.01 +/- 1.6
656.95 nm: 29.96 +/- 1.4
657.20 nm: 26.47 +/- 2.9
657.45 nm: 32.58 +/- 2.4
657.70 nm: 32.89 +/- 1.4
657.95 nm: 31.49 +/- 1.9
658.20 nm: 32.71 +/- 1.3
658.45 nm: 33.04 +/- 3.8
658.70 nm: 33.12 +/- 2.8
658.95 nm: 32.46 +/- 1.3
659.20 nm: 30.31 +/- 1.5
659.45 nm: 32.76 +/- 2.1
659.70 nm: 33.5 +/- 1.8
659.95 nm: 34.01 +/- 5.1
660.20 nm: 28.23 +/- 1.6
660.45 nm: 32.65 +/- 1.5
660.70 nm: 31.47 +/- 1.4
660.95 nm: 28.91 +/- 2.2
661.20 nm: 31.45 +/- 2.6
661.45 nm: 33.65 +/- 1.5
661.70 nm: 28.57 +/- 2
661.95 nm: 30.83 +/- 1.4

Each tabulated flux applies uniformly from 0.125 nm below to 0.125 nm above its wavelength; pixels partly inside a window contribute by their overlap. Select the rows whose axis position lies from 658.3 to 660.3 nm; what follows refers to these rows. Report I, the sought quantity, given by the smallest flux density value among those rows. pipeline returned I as 28.23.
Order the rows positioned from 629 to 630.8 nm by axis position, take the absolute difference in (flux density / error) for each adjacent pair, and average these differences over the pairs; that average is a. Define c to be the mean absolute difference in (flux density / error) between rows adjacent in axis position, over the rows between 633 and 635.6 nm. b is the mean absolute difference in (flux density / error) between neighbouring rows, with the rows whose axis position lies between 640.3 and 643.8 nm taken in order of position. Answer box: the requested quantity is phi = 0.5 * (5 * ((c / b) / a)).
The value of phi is 0.67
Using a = 3.1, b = 8.1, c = 6.8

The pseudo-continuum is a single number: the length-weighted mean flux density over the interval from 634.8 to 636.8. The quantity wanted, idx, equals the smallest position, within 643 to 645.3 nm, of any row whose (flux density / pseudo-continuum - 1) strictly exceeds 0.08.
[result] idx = 643.95 nm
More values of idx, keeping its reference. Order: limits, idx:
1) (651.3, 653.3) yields 653.20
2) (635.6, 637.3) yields 636.95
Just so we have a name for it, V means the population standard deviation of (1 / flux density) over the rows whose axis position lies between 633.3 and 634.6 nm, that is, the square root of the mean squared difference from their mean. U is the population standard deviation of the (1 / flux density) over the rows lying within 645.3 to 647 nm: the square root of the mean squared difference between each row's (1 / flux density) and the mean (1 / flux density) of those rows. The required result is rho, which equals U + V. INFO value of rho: 0.0040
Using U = 0.001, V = 0.0031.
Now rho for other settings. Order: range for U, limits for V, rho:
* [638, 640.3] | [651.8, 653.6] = 0.0044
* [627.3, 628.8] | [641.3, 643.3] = 0.0037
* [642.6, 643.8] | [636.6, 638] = 0.0034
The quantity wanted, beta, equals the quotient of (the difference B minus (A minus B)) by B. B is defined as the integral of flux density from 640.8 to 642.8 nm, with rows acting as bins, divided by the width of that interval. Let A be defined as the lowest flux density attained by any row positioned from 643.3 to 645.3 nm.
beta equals 1.38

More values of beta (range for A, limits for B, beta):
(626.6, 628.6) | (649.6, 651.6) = 1.09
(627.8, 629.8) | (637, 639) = 1.12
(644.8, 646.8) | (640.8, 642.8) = 1.38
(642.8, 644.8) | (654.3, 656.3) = 1.09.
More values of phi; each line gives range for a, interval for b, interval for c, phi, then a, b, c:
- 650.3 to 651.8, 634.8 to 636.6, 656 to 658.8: 0.76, 4.7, 5.7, 8.1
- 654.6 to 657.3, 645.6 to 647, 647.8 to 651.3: 0.42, 5.2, 7.9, 6.8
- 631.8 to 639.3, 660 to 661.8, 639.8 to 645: 0.58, 5.8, 5.6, 7.6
